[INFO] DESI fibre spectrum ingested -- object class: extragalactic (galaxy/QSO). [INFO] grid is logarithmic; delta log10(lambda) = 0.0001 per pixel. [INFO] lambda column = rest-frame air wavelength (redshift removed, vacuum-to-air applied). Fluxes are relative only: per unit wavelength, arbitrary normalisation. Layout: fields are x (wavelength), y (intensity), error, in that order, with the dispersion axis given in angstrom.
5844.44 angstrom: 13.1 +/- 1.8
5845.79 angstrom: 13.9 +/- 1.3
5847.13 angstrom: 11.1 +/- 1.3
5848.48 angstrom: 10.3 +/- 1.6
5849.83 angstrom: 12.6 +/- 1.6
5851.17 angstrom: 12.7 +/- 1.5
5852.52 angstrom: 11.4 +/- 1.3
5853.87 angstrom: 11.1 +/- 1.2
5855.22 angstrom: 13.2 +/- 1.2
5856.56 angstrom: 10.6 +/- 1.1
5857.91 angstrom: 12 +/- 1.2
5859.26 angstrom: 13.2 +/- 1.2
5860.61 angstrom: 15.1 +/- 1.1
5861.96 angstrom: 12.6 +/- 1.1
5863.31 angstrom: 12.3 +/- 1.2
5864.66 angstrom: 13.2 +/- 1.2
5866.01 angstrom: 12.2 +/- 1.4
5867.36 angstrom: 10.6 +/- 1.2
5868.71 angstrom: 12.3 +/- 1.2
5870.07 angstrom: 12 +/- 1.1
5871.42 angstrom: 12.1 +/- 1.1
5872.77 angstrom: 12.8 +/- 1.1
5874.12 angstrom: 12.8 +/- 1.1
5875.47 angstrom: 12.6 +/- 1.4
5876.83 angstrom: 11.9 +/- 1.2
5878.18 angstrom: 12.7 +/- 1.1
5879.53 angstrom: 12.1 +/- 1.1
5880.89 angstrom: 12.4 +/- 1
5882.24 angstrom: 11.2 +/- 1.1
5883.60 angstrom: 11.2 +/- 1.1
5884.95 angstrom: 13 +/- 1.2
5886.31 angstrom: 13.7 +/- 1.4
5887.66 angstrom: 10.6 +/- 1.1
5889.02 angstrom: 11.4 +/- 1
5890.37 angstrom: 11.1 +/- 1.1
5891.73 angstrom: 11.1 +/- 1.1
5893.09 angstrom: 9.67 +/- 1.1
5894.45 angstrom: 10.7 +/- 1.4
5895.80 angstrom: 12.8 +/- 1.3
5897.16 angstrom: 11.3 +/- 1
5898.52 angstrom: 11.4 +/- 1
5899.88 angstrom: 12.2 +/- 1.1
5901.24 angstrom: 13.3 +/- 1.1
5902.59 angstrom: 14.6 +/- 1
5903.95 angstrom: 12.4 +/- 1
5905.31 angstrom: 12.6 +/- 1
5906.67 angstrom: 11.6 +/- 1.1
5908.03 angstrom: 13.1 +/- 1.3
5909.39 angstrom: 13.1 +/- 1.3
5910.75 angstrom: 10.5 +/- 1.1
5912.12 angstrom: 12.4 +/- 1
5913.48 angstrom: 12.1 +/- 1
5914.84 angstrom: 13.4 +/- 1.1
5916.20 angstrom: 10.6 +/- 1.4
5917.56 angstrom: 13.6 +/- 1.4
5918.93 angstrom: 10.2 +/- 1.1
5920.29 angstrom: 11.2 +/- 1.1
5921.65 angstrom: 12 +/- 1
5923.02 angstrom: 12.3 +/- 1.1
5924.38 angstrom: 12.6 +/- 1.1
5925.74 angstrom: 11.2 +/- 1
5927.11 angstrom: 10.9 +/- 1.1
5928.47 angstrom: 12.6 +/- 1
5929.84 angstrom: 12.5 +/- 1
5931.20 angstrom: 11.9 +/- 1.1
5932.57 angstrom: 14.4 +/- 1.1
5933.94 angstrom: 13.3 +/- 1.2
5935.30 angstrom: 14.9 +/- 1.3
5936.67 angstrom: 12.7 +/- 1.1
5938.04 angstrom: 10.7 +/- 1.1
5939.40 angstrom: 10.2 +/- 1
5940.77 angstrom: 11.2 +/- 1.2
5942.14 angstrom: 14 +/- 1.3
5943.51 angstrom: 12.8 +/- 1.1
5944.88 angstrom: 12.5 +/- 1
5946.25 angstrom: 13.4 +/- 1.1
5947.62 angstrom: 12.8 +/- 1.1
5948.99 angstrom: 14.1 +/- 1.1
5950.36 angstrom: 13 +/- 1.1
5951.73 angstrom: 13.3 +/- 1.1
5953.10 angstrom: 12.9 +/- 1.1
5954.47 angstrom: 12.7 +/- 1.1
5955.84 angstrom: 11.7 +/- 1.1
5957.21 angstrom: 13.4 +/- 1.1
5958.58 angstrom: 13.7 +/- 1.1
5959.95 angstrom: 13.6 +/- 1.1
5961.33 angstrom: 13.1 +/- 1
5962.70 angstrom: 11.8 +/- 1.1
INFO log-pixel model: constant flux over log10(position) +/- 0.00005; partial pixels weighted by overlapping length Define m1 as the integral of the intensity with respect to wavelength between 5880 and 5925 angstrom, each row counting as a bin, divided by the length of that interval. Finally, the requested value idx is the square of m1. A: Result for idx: 144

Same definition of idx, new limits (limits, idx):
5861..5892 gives 147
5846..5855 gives 138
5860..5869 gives 159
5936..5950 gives 155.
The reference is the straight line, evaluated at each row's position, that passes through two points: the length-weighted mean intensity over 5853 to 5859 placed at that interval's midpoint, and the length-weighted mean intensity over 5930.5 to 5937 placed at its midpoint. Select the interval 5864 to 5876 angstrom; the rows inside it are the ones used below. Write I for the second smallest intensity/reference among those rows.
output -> 0.99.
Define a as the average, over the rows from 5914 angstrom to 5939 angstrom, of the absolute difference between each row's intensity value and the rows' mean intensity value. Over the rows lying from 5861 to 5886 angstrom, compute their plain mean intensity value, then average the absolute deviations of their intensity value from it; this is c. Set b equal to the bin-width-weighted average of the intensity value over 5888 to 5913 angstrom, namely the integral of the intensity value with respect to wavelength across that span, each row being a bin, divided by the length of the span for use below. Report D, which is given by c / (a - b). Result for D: -0.046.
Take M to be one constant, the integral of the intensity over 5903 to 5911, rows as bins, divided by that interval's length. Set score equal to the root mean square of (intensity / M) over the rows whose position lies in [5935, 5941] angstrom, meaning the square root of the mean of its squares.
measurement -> 0.97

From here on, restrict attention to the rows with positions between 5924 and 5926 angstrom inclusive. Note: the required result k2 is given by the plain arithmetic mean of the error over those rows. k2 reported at 1.05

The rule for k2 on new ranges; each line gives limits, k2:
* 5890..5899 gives 1.14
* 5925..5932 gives 1.04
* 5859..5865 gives 1.16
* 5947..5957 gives 1.10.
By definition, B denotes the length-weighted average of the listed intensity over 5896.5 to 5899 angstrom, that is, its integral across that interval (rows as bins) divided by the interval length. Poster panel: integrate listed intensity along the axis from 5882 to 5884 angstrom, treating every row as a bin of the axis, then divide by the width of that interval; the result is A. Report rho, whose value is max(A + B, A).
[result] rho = 22.5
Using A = 11.2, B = 11.34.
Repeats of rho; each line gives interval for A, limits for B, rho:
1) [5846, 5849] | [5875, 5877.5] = 23.4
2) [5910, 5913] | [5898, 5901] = 23.5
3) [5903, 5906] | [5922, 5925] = 25.1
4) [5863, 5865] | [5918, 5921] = 23.7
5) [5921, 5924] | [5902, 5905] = 25.5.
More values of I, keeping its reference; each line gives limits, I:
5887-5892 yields 0.88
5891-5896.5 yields 0.85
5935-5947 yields 0.79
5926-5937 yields 0.89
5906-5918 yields 0.81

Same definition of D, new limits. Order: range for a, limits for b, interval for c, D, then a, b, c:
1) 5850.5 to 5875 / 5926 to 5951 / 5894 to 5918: -0.076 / 0.76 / 12.6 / 0.9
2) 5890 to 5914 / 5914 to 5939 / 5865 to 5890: -0.056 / 0.96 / 12.3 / 0.6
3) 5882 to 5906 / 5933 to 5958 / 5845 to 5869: -0.082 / 1.04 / 12.8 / 1.0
